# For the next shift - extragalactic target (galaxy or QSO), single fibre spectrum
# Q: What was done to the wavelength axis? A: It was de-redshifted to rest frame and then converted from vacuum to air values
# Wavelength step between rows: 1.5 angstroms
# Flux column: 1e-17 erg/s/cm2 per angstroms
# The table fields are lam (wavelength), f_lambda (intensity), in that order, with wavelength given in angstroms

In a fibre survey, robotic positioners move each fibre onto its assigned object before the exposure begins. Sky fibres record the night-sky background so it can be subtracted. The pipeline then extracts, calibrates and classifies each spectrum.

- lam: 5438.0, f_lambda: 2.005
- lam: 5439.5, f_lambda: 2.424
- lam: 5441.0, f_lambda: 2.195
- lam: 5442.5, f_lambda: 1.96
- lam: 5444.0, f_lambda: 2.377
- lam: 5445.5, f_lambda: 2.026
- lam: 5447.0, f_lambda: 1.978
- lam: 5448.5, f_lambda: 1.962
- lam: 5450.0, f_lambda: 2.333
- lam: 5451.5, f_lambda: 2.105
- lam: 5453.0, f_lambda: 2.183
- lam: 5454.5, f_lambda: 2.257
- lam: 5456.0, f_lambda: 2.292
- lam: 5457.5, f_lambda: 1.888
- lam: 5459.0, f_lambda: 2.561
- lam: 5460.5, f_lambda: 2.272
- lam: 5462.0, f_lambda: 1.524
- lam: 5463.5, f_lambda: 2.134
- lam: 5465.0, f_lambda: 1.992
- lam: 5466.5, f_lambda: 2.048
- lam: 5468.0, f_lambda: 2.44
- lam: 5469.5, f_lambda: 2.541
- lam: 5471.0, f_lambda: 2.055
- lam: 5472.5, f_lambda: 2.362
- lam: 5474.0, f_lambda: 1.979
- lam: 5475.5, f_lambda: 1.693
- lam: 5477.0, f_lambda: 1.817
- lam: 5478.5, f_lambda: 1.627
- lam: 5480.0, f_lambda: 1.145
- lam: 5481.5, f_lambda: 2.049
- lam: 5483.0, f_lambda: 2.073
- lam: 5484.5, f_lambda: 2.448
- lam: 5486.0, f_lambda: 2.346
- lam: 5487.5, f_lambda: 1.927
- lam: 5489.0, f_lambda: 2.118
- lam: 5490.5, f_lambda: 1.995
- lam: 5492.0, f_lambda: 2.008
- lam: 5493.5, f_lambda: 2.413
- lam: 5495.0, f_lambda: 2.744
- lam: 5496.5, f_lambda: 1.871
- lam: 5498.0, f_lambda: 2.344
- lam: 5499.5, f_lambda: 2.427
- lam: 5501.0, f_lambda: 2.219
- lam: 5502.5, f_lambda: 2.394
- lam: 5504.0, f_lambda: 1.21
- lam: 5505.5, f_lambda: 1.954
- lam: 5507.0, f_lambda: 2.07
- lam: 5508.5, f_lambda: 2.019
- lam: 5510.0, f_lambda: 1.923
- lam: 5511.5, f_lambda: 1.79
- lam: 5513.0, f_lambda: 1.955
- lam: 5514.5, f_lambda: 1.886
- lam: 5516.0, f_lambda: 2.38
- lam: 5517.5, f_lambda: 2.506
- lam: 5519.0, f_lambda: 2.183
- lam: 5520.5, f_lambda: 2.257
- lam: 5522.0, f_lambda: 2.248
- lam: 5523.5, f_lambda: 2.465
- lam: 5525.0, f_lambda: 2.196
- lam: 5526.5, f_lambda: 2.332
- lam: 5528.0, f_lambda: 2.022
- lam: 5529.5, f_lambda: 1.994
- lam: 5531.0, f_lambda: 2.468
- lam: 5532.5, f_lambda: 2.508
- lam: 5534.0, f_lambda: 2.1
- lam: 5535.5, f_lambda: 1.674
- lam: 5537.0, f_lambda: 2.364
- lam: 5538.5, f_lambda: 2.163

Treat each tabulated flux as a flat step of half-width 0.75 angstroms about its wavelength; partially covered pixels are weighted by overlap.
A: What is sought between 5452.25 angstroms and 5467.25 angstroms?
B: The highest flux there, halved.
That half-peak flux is 1.28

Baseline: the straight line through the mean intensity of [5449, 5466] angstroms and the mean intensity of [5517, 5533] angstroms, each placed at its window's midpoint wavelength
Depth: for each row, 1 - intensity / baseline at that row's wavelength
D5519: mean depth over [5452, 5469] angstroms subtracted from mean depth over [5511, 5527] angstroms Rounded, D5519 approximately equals 0.03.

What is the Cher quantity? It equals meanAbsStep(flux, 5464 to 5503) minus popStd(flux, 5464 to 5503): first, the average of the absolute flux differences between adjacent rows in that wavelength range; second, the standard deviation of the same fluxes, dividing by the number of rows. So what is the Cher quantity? -0.031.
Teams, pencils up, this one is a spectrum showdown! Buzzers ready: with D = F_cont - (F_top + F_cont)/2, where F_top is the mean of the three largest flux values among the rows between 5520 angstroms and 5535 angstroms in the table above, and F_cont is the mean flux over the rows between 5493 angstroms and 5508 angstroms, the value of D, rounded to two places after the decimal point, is -0.16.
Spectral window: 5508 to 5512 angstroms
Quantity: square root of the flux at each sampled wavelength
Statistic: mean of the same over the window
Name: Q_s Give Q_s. 1.38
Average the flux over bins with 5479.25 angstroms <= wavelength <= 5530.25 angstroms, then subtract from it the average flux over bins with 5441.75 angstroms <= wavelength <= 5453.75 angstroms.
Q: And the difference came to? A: 0.00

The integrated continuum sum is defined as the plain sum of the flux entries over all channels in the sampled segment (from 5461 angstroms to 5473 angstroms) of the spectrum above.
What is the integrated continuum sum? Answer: 17.1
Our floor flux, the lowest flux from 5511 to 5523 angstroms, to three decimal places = 1.790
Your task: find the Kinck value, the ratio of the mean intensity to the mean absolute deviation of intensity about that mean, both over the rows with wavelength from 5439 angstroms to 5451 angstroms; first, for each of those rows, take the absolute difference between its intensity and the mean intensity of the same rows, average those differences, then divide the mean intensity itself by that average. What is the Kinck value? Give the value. 12.3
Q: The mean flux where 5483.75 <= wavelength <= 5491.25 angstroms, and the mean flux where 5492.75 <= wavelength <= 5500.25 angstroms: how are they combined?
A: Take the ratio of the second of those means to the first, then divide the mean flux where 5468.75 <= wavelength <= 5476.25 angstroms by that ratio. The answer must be 1.95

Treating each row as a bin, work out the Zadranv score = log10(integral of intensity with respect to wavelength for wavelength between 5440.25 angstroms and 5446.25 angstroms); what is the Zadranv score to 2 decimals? 1.11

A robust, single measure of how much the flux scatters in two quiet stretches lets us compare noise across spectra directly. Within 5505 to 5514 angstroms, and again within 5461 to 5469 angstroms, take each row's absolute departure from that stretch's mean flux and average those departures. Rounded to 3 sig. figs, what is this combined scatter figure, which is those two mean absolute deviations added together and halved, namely 0.140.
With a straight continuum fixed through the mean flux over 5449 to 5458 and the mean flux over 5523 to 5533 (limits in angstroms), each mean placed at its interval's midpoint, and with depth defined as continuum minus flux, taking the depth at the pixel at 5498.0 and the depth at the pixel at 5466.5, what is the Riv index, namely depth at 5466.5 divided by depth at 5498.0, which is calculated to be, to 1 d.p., -1.4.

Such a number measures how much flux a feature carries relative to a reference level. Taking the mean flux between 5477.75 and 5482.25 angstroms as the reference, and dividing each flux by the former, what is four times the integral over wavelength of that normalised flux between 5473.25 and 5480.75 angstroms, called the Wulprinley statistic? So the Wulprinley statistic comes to 31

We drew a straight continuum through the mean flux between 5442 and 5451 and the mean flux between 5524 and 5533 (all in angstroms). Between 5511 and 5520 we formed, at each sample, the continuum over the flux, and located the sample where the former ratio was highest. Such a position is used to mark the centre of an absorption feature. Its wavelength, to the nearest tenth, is 5511.5 angstroms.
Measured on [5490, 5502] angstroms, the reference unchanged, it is 5496.5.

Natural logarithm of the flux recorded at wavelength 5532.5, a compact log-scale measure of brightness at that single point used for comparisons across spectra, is 0.92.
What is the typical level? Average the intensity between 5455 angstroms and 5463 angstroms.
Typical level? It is 2.11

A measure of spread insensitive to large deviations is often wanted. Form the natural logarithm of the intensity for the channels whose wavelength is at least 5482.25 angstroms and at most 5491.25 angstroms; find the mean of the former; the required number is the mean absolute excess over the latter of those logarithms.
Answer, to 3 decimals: 0.074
